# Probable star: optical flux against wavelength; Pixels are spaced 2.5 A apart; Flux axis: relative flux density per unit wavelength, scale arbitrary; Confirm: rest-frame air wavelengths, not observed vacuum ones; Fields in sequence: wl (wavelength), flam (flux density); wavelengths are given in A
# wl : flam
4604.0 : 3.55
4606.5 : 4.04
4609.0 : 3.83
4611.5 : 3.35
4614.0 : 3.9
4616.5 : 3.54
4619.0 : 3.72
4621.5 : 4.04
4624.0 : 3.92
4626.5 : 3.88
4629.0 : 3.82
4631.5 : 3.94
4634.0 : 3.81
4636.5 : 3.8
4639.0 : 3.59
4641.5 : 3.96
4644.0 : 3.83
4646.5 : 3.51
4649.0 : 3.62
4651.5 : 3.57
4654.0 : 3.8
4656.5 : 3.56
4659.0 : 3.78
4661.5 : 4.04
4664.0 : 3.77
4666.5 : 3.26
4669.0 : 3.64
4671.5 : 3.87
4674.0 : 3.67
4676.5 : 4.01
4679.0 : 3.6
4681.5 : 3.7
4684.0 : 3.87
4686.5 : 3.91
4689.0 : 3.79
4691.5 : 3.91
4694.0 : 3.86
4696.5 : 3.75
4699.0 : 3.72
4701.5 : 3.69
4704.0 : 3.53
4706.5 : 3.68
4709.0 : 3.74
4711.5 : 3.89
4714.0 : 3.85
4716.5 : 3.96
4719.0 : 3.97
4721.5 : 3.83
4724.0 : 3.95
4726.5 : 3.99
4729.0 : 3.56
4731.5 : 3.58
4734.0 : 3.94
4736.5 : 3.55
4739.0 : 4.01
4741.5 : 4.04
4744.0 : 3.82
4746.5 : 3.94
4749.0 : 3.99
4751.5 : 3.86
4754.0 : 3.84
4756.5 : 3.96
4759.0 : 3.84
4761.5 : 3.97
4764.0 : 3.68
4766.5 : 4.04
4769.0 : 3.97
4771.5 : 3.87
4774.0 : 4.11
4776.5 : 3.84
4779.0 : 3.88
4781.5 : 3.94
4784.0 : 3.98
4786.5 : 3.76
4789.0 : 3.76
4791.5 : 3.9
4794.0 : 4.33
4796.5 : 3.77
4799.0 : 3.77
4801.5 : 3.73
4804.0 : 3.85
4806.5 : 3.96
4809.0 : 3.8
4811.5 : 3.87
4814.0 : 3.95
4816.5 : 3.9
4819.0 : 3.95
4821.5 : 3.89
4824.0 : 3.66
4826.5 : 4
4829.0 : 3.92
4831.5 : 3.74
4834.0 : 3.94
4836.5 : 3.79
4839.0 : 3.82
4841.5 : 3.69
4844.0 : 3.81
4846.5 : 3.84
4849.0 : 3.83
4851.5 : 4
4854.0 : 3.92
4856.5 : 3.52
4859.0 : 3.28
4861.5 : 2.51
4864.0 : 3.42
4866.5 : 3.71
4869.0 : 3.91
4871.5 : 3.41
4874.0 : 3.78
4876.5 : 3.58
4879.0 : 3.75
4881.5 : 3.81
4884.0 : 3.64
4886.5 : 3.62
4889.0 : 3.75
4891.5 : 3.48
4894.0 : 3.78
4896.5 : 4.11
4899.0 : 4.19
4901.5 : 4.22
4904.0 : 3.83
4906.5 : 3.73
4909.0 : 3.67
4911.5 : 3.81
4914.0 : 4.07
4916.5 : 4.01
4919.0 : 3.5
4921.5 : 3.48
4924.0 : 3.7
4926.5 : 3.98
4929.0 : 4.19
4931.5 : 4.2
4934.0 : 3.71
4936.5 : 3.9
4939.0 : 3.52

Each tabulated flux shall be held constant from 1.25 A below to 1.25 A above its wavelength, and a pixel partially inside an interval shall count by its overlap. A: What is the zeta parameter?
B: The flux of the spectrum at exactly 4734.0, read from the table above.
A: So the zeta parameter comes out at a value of 3.94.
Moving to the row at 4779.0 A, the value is 3.88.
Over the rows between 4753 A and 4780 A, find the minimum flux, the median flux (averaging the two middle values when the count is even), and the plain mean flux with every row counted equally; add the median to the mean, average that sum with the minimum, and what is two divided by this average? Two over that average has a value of 0.349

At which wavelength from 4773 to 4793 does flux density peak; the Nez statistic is 4774.0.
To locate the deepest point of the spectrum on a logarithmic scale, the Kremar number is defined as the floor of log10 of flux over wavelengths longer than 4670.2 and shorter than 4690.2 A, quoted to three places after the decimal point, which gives 0.556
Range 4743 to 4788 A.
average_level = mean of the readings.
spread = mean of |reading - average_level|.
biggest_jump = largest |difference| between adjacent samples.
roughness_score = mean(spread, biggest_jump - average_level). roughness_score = -1.73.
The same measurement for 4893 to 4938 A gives -1.59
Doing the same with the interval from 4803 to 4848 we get -1.72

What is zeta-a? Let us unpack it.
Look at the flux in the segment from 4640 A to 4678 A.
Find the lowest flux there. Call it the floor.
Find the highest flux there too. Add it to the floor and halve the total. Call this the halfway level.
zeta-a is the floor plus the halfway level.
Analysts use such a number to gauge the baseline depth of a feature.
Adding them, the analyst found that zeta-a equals 6.91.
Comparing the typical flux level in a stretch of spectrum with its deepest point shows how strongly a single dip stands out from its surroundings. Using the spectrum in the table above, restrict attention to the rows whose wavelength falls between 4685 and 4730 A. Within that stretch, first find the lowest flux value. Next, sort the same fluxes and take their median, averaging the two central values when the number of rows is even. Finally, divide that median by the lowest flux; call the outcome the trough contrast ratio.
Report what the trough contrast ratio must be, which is 1.09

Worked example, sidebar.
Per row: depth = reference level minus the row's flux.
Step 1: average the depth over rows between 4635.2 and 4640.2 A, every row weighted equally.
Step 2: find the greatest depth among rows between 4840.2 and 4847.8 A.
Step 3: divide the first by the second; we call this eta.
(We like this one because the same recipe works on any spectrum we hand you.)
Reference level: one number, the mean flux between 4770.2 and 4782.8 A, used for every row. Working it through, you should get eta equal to 1.0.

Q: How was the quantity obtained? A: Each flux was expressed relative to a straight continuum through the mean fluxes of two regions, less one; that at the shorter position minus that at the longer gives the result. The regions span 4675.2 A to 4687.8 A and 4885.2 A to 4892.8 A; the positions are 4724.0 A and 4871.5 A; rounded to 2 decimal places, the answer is 0.11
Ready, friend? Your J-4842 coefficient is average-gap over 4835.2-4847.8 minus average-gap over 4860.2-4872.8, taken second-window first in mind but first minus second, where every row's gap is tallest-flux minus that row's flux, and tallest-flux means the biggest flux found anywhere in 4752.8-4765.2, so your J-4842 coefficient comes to -0.40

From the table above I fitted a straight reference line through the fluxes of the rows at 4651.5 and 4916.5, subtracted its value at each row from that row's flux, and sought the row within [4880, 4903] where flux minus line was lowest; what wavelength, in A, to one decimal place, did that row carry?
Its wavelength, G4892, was 4891.5 A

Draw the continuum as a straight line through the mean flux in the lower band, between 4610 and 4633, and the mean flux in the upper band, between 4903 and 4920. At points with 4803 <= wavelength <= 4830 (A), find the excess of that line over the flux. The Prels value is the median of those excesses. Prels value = -0.10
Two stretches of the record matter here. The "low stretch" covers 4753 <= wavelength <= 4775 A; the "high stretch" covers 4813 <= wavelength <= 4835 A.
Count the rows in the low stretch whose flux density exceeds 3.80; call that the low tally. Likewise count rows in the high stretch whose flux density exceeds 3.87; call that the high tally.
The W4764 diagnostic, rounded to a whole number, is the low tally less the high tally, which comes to 1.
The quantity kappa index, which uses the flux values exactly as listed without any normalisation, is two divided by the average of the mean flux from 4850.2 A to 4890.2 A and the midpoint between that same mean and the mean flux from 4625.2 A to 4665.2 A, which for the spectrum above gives 0.549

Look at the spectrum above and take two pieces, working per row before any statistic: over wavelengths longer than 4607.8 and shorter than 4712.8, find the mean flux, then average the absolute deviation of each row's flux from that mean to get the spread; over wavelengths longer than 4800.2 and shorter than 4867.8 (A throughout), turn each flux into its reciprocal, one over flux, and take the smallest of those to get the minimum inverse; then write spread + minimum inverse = 0.387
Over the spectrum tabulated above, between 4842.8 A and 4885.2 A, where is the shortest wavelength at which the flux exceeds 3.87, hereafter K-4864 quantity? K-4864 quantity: 4851.5 A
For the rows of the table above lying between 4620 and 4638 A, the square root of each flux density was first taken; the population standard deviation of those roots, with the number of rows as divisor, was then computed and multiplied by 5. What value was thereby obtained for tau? 0.10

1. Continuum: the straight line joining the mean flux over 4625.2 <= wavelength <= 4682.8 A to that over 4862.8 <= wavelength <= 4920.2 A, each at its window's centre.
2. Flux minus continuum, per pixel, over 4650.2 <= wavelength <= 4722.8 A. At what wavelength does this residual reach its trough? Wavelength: 4666.5 A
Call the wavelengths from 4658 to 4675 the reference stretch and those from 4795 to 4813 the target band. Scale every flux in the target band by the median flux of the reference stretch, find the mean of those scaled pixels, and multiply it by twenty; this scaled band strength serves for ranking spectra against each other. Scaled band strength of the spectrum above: 20.3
